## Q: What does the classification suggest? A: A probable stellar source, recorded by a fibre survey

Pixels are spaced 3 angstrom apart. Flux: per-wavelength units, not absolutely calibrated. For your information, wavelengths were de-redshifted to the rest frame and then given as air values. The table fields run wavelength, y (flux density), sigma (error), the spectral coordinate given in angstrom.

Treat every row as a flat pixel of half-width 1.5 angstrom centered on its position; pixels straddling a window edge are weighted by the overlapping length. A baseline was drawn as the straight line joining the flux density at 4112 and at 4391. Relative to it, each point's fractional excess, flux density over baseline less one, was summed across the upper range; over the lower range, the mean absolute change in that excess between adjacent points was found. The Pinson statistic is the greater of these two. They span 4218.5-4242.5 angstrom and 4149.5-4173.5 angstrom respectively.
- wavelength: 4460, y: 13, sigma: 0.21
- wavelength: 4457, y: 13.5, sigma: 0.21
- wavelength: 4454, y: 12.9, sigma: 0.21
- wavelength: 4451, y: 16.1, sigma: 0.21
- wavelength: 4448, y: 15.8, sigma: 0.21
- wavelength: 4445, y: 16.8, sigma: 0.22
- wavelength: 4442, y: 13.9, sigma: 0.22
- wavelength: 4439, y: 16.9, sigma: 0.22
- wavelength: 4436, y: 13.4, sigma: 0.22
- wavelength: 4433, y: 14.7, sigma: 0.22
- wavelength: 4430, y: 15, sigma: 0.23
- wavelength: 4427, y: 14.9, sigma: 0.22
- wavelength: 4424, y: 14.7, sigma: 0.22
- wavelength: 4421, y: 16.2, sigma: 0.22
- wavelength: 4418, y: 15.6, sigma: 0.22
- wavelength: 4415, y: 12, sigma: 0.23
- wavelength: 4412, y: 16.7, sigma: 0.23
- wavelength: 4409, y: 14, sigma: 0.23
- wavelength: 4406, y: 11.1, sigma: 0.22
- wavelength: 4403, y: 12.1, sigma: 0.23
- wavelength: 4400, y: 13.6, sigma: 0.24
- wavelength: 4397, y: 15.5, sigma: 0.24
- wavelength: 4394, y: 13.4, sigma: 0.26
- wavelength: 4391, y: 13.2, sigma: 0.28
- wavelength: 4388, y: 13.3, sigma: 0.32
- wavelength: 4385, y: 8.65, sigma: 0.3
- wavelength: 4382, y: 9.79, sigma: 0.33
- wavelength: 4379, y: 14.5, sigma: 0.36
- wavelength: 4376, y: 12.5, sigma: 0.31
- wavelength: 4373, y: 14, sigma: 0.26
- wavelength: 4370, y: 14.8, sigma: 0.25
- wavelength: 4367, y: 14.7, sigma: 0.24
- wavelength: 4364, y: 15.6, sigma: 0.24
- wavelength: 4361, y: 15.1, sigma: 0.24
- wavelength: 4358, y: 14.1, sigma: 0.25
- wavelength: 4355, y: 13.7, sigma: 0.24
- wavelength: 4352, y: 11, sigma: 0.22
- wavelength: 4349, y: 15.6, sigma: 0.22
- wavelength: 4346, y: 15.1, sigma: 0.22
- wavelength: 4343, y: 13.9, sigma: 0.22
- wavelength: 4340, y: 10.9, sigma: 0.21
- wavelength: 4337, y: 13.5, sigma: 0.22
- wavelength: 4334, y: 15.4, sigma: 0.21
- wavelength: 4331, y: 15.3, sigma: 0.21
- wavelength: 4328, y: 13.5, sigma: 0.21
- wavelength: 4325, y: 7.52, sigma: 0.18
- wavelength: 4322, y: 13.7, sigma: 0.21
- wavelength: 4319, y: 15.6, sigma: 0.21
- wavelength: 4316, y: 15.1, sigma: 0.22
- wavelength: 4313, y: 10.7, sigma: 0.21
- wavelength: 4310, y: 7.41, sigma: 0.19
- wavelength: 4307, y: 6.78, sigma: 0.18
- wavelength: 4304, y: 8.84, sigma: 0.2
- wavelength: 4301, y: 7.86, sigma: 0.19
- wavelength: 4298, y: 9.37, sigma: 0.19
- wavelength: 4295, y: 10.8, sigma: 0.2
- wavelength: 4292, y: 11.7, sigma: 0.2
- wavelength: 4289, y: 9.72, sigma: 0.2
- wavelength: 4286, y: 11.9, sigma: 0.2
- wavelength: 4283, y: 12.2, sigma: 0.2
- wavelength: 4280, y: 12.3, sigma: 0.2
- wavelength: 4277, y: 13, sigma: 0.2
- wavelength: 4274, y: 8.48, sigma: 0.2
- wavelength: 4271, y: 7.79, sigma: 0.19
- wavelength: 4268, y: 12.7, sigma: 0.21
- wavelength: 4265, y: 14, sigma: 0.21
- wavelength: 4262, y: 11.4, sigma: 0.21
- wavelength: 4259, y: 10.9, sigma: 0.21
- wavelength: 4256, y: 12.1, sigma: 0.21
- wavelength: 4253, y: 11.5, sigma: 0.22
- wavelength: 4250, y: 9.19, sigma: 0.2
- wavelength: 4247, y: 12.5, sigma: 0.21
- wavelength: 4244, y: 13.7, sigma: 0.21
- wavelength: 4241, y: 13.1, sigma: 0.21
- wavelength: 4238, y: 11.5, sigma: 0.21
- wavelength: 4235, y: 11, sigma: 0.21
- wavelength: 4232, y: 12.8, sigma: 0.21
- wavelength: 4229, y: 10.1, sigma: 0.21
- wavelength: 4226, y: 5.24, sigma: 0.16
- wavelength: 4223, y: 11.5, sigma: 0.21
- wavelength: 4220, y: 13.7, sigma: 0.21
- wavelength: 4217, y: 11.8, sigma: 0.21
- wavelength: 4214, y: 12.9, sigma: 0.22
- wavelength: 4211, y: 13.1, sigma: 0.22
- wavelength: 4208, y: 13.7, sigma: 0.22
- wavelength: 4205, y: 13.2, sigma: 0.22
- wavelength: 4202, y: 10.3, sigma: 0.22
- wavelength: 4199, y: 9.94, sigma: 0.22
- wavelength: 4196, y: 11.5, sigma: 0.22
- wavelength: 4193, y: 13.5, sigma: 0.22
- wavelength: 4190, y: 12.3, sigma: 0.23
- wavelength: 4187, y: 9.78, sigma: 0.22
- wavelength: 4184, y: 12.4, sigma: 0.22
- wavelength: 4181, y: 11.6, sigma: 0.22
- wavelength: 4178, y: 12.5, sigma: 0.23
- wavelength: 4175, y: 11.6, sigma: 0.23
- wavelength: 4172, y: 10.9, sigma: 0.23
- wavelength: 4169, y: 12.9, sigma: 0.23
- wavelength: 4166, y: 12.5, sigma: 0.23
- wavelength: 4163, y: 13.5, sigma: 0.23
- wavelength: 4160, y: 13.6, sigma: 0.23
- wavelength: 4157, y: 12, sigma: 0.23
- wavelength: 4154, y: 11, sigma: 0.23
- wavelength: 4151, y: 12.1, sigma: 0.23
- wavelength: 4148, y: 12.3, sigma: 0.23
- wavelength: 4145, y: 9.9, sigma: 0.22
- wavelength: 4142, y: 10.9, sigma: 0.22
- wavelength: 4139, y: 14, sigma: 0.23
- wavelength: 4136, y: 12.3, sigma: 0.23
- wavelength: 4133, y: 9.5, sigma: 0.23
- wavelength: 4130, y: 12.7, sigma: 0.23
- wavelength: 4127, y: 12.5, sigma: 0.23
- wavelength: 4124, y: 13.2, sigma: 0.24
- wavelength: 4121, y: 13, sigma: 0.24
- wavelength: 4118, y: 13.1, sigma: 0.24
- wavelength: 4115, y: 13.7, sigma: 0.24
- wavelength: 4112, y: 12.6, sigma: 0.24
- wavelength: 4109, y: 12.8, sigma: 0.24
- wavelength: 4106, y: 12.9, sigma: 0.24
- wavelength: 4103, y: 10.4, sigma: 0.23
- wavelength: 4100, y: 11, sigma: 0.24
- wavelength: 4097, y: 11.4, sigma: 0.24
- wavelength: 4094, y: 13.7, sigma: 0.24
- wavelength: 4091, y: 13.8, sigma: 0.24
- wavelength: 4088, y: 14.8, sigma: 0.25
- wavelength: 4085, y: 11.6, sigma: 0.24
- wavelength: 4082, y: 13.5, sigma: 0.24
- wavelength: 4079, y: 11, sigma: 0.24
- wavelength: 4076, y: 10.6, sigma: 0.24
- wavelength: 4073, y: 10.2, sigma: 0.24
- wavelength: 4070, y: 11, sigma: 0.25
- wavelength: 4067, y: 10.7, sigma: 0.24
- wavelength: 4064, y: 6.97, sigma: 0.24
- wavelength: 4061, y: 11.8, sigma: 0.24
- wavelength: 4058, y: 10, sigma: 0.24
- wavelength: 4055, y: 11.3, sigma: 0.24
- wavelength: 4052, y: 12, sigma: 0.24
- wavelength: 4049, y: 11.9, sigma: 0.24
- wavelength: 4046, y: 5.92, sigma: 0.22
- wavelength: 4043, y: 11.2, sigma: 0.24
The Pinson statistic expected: 0.08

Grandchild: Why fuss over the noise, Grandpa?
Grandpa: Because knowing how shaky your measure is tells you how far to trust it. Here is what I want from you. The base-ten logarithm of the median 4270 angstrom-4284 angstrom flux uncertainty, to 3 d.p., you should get -0.699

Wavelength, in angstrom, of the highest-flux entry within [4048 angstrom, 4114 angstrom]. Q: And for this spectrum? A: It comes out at 4088 angstrom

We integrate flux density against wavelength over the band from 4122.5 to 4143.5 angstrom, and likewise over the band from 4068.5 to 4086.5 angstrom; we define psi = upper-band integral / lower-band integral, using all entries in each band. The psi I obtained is 1.3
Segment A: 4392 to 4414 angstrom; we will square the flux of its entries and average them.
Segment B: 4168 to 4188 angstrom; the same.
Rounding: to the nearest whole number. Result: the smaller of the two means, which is 137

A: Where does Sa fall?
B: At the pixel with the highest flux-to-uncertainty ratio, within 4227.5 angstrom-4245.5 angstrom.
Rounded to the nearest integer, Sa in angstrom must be 4244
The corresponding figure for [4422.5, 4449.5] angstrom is 4439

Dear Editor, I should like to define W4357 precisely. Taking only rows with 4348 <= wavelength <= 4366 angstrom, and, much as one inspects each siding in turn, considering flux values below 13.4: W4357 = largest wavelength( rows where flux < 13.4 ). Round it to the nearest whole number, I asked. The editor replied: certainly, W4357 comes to 4352 angstrom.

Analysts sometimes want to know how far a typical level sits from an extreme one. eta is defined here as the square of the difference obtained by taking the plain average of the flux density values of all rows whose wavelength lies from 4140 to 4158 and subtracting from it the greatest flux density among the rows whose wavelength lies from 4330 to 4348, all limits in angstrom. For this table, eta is 16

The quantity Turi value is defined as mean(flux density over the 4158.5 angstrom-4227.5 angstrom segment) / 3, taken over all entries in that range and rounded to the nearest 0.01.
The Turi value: 3.97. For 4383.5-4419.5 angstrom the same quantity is 4.42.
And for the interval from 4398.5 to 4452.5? 4.88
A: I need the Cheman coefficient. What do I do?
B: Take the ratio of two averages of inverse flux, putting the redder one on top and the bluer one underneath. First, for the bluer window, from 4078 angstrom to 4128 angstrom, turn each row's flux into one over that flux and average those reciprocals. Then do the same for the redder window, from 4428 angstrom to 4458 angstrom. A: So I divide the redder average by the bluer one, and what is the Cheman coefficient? 0.85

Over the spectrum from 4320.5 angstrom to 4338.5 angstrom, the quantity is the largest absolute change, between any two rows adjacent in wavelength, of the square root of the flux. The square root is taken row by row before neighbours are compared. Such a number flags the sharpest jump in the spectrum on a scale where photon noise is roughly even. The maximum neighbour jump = 0.96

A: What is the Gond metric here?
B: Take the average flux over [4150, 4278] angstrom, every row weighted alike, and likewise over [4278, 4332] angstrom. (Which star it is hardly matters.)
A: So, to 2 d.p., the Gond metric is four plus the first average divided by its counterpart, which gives 5.06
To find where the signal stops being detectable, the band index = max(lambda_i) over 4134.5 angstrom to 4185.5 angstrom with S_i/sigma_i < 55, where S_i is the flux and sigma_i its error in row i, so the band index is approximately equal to 4181 angstrom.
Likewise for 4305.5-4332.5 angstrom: 4325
